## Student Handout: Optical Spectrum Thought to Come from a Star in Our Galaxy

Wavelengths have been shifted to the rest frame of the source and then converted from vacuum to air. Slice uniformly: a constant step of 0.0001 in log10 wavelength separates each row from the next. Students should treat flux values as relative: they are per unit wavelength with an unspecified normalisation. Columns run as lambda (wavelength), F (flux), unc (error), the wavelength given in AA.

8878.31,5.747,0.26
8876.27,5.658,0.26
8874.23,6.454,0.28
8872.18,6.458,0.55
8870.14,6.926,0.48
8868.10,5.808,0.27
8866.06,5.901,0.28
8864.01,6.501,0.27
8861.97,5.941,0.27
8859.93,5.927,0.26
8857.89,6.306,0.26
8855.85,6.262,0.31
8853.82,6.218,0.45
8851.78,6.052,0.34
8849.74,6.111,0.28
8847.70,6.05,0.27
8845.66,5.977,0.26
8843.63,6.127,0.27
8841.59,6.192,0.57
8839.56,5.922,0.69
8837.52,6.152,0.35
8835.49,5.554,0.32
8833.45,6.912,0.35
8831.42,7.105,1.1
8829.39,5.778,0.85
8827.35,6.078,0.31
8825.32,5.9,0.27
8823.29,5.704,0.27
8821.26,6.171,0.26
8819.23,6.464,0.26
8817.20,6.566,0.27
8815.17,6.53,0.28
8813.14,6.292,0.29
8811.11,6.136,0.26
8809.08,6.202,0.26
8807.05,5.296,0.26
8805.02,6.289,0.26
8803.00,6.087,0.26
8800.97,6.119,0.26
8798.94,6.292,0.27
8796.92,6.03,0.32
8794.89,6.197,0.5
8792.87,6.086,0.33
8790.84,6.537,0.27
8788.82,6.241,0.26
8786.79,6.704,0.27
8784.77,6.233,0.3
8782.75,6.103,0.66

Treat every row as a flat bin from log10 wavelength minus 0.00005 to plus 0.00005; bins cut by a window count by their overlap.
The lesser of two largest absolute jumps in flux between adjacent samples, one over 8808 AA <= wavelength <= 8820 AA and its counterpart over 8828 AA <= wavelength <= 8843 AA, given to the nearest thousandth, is 0.238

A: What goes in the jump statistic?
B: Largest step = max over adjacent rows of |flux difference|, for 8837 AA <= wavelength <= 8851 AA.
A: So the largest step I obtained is 0.27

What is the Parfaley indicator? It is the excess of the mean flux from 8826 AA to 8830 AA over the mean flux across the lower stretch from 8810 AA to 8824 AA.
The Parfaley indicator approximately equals -0.34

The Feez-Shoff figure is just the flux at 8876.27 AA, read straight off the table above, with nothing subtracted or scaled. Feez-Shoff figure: 5.658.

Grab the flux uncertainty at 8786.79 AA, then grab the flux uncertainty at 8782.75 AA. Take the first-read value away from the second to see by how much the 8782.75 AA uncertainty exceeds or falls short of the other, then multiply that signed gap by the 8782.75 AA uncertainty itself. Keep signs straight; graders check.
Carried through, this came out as 0.257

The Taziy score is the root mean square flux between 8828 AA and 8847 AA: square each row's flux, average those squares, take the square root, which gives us 6.209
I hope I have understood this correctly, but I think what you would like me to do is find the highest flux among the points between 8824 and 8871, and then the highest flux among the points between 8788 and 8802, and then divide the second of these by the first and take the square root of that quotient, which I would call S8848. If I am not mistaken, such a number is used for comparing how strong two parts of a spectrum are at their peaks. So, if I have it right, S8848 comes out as 0.959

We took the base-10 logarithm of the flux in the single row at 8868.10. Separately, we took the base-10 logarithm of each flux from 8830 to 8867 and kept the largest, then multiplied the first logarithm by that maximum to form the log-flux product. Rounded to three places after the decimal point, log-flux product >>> 0.651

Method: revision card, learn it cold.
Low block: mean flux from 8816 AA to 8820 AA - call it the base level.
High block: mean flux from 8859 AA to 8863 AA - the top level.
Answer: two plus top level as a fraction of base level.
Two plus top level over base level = 2.91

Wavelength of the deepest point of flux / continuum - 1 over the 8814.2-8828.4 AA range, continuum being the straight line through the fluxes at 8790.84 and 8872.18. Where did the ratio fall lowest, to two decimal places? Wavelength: 8823.29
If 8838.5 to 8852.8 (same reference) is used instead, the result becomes 8839.56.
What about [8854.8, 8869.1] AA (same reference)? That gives 8868.10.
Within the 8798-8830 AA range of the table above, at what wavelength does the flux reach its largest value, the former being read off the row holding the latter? 8817.20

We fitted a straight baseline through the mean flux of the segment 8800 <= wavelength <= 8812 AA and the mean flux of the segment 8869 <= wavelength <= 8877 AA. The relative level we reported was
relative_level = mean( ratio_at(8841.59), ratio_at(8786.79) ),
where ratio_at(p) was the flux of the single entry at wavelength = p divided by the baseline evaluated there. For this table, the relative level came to 1.06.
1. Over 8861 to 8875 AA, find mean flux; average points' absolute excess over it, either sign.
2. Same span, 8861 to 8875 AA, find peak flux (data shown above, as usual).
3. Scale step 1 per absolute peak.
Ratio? 0.05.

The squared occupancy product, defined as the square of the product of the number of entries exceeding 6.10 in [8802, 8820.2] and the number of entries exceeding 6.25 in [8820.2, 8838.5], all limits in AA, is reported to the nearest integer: 196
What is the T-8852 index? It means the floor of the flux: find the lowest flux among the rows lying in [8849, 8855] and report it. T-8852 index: 6.052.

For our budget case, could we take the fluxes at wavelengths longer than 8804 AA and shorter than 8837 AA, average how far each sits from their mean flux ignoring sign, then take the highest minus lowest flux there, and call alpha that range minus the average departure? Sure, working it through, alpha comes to 1.5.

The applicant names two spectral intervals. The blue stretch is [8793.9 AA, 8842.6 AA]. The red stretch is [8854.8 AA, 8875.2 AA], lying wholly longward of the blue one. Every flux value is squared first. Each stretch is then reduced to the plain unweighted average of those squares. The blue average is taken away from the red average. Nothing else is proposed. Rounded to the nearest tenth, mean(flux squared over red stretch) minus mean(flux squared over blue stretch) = 1.0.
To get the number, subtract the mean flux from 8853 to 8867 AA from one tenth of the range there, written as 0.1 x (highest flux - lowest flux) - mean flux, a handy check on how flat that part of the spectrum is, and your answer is -6.09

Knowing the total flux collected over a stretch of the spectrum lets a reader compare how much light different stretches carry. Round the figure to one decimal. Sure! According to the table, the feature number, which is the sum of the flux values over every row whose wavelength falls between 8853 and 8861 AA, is 24.7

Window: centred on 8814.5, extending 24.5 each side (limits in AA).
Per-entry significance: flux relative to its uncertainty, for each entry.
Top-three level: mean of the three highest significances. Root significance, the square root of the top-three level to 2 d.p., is 4.95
